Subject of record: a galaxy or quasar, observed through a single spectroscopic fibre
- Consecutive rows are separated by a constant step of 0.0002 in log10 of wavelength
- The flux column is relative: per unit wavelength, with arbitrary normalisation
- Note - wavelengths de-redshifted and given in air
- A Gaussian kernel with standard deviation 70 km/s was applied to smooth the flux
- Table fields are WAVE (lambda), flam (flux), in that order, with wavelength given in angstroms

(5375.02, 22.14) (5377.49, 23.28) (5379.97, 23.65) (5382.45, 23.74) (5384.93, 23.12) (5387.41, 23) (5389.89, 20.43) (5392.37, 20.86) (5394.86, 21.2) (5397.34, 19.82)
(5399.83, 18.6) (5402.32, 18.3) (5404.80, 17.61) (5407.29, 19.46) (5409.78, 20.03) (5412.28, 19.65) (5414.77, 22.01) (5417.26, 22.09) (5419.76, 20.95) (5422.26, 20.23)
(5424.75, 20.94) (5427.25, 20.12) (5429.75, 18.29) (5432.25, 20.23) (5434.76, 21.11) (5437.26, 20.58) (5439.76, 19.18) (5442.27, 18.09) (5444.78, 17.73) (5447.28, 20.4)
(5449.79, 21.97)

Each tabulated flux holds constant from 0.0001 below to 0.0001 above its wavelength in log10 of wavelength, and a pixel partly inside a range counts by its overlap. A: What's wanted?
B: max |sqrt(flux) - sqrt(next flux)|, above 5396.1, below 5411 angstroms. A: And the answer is 0.215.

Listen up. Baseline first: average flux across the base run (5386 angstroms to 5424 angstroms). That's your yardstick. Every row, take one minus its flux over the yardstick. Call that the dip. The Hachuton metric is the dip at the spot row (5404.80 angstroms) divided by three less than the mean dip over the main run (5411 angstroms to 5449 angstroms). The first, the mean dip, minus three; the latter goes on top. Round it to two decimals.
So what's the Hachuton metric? -0.04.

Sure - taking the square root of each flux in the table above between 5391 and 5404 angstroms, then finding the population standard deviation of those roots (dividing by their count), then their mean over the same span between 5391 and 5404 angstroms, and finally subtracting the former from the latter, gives 4.31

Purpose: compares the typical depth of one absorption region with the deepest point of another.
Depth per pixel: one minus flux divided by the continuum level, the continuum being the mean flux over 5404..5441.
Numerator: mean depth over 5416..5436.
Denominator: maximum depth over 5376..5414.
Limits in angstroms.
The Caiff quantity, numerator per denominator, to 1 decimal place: -0.1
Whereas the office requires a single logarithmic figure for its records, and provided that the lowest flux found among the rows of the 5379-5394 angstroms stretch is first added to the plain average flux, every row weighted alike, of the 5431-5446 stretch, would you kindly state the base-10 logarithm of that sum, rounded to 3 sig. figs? 1.60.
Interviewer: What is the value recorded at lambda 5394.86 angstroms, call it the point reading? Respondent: 21.2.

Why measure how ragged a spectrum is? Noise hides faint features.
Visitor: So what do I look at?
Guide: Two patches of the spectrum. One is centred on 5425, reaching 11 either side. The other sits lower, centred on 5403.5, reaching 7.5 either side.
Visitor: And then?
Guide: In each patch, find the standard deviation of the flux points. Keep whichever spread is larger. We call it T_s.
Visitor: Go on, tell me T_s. 1.1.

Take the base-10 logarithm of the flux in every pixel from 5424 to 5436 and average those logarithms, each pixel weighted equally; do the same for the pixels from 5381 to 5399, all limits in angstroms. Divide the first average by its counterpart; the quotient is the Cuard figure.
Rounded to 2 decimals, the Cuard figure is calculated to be 0.98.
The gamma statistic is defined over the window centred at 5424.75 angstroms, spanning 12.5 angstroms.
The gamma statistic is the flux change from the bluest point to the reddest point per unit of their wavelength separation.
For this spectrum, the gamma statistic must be -0.3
